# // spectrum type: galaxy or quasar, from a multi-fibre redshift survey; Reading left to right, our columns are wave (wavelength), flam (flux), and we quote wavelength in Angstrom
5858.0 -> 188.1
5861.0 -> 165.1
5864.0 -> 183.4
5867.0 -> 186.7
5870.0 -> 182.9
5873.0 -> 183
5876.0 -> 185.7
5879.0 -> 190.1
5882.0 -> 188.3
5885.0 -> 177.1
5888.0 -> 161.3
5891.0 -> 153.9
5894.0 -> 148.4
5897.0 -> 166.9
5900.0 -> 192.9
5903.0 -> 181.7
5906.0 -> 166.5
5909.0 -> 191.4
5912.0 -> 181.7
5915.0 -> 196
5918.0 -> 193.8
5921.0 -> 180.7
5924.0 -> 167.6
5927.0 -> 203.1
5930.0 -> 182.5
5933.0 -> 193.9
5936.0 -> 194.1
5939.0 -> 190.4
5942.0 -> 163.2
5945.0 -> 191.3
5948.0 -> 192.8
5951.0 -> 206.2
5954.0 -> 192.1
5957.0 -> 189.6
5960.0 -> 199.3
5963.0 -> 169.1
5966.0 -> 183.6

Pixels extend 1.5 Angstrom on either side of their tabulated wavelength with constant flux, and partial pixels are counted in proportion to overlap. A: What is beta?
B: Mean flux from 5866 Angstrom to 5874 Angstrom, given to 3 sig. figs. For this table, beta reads 184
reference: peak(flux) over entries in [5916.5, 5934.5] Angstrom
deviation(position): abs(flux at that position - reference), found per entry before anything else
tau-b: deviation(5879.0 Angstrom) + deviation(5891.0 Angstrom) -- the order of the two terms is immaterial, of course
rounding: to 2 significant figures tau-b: 62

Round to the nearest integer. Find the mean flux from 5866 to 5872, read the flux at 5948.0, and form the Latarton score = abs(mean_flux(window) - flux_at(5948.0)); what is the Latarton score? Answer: 8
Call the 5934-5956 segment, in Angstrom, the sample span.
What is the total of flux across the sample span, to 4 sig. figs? 1330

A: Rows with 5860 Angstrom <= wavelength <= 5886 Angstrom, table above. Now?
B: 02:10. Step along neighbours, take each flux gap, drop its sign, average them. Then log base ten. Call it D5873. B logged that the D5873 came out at 0.76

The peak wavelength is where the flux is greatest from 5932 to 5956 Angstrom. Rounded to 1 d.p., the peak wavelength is 5951.0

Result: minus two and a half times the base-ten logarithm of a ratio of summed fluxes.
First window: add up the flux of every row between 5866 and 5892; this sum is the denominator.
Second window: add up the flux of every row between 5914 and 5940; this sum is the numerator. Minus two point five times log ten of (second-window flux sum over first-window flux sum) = -0.061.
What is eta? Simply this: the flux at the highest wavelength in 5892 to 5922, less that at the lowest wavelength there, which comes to 32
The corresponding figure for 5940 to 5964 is 6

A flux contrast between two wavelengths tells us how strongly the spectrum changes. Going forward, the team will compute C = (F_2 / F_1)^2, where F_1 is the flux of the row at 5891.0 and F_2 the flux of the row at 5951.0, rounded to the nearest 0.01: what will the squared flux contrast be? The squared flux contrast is 1.80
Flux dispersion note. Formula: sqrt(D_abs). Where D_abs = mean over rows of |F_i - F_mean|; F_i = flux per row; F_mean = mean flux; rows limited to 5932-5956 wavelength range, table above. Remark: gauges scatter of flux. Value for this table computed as 2.6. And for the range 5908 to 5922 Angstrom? 2.5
